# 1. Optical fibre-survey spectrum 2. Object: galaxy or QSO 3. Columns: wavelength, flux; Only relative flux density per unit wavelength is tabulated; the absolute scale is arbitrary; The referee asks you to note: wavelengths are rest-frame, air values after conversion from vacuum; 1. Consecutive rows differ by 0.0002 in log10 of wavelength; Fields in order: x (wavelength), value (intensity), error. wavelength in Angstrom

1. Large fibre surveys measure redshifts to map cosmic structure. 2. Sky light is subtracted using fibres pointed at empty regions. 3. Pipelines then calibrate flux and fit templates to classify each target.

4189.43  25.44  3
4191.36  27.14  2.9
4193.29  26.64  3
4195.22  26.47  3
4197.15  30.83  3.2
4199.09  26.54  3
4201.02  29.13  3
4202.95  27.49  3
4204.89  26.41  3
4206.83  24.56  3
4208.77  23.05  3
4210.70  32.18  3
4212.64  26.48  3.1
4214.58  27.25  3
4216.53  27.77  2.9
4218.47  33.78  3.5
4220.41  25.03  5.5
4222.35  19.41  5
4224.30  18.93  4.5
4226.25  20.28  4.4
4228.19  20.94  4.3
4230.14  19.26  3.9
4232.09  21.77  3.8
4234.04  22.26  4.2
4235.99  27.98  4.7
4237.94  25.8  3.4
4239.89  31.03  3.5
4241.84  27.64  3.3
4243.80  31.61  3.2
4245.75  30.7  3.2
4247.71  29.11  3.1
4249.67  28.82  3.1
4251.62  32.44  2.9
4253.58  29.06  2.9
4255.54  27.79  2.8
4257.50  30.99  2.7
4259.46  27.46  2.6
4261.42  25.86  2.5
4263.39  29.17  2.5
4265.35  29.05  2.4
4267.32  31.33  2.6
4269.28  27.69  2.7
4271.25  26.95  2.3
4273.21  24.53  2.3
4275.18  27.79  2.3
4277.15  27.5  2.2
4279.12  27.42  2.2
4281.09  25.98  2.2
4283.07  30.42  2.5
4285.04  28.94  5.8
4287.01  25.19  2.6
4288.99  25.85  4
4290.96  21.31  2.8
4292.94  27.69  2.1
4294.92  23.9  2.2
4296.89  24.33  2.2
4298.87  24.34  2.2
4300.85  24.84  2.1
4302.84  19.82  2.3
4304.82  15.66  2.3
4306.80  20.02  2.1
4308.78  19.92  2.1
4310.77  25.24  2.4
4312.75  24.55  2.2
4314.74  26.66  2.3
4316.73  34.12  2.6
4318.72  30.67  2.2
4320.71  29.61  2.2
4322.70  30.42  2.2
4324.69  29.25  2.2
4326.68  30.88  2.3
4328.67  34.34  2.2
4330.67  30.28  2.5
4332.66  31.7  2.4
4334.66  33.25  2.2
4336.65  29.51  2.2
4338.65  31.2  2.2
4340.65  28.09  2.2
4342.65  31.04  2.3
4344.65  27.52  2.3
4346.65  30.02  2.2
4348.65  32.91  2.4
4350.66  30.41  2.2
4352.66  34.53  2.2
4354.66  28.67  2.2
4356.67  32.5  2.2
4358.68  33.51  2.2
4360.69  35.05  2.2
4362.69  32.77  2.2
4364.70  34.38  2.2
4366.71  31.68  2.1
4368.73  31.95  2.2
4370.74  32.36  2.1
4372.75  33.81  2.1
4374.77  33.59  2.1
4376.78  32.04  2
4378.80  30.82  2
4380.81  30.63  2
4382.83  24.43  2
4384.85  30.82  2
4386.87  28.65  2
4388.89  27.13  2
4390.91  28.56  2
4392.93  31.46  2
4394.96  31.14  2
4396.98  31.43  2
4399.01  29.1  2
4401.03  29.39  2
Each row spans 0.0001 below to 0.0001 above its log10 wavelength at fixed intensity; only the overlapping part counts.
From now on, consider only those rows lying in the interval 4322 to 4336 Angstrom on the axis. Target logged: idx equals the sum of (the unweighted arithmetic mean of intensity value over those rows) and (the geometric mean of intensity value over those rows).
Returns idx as 63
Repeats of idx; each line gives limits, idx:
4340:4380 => 64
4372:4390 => 60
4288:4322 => 49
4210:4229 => 50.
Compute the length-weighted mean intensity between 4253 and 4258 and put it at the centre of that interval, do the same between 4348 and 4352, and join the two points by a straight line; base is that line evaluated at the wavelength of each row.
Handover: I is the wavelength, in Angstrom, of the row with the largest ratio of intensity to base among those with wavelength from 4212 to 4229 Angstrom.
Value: 4218.47 Angstrom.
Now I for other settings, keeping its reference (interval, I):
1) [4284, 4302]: 4285.04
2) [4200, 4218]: 4210.70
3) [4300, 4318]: 4316.73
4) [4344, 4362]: 4360.69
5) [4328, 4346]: 4328.67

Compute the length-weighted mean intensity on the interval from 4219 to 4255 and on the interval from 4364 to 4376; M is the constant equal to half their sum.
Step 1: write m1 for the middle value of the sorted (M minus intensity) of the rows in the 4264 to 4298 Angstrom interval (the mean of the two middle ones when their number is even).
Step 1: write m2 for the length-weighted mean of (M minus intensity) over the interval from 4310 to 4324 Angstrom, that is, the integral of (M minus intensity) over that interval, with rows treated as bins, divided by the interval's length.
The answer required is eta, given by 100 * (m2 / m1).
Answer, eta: 28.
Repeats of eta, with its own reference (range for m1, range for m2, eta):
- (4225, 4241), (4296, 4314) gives 98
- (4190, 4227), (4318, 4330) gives -53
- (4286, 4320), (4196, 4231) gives 79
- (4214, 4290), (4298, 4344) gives 100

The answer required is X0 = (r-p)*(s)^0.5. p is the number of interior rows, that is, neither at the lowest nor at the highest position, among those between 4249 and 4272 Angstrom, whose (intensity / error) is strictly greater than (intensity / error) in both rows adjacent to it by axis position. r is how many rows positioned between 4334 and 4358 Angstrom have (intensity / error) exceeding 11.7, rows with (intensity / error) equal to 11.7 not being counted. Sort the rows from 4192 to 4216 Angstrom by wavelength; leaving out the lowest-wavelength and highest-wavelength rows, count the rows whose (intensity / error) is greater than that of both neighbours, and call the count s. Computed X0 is 16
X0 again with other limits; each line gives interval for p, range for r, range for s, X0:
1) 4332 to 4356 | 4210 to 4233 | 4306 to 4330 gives -6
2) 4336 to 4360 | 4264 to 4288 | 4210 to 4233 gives 5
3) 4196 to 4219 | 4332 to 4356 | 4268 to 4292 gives 20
